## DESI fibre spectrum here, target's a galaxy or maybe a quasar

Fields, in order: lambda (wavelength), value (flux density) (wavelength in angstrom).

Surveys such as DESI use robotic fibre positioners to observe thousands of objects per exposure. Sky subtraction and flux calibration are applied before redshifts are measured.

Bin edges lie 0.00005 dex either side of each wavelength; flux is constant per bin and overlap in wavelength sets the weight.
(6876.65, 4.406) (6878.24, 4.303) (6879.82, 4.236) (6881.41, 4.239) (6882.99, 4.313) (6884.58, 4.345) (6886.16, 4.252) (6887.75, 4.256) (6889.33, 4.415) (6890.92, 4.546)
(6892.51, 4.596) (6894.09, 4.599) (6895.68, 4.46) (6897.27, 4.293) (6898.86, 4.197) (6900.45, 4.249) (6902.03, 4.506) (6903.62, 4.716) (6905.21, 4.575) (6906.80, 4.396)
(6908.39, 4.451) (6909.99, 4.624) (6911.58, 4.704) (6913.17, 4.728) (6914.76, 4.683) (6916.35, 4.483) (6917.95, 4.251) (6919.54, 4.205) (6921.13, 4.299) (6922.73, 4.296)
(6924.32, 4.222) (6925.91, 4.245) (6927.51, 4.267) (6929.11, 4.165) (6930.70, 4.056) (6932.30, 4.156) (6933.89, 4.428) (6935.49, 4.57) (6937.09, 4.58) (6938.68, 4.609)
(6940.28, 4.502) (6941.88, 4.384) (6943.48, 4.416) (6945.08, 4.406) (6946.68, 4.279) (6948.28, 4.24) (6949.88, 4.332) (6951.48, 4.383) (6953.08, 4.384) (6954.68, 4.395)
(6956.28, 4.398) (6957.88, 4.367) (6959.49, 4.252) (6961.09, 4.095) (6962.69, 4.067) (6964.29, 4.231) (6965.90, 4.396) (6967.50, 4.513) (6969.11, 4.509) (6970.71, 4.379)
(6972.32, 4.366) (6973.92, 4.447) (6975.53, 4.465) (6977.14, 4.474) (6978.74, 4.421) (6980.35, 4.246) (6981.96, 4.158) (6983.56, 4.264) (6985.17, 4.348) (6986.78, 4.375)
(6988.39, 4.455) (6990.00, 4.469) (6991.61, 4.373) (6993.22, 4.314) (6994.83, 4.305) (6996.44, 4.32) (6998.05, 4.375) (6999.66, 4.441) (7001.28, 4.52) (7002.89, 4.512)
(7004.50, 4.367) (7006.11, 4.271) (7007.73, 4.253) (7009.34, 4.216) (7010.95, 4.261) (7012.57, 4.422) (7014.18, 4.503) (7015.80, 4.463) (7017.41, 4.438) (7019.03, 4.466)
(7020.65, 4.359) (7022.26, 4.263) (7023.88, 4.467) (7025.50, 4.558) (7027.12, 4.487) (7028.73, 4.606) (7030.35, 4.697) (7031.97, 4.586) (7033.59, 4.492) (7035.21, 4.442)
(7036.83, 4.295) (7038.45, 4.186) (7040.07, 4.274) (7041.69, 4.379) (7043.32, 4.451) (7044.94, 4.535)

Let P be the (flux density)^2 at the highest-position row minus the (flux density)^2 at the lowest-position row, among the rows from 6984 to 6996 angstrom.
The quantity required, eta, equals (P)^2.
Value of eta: 0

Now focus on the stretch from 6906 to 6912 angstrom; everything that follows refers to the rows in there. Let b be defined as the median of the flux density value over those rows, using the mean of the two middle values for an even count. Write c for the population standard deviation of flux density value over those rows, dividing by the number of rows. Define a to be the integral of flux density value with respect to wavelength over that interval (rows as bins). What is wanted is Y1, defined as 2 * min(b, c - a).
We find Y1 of -54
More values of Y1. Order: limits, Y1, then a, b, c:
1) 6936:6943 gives -63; 32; 4.54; 0.087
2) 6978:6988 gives -86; 43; 4.31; 0.088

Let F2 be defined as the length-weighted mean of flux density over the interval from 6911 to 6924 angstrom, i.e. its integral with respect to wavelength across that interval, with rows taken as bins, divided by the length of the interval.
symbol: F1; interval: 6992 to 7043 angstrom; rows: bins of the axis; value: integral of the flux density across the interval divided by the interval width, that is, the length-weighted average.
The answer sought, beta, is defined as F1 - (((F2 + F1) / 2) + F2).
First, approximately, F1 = 4.40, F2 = 4.44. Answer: -4.46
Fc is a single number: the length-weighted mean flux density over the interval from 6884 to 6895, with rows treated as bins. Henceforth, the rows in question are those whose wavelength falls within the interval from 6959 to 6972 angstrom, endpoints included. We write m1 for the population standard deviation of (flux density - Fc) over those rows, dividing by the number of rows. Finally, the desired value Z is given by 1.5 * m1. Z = 0.24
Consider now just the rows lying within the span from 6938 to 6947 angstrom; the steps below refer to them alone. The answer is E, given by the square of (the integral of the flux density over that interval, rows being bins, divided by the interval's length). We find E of 19.7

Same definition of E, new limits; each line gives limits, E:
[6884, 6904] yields 19.5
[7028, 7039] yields 20.0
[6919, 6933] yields 17.7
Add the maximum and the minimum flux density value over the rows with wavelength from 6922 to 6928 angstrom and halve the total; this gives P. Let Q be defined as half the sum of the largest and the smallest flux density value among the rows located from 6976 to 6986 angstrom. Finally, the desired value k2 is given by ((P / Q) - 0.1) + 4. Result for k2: 4.887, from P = 4.26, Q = 4.32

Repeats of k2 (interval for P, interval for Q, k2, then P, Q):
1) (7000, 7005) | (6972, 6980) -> 4.905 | 4.44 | 4.42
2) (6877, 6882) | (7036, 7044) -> 4.889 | 4.27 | 4.32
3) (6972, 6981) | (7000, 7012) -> 4.898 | 4.36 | 4.37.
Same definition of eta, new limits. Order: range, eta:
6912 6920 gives 22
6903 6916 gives 0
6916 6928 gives 4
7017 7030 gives 2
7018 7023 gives 3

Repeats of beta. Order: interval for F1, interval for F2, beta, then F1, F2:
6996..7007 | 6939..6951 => -4.36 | 4.40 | 4.37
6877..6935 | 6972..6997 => -4.35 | 4.38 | 4.36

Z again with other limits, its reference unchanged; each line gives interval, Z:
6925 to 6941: 0.29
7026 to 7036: 0.13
